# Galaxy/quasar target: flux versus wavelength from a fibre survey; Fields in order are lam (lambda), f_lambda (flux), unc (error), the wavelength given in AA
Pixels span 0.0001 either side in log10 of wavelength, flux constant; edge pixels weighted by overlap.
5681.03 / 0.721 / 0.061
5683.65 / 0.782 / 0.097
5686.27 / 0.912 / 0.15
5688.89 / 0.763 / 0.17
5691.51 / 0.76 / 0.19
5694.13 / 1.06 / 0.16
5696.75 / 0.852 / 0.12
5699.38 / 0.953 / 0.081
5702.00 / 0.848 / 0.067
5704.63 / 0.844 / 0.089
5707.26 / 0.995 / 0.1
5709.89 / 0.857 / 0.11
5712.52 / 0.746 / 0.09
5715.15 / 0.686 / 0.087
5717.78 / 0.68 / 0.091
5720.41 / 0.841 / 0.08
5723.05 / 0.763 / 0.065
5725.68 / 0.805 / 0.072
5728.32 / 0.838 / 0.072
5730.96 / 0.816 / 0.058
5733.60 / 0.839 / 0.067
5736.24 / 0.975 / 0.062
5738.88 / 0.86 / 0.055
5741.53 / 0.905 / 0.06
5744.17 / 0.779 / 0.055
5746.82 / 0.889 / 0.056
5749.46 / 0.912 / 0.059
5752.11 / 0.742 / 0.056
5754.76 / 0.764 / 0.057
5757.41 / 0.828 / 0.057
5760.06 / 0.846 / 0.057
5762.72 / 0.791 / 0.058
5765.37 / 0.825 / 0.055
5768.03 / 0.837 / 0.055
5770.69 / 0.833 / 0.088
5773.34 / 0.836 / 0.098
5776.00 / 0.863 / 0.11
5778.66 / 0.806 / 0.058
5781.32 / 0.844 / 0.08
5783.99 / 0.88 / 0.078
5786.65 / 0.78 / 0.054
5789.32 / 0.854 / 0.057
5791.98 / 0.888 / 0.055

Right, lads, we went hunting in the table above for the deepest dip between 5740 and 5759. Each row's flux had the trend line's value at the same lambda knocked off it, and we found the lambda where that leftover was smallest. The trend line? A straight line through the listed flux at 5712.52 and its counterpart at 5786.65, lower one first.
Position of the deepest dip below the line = 5752.11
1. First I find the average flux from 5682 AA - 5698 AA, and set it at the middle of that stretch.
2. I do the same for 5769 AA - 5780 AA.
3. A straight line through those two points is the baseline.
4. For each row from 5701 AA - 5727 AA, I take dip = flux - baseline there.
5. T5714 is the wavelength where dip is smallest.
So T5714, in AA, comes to 5717.78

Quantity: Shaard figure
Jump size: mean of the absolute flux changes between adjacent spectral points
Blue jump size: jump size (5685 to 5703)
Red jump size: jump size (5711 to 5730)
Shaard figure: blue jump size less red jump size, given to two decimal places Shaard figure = 0.08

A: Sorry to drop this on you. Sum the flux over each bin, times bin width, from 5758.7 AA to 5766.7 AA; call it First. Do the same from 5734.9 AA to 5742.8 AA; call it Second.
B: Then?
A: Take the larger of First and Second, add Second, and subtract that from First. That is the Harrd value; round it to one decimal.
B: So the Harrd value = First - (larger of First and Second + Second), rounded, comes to -7.9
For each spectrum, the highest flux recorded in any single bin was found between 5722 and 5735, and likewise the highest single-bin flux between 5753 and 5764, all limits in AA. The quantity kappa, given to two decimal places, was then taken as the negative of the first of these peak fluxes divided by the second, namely -0.99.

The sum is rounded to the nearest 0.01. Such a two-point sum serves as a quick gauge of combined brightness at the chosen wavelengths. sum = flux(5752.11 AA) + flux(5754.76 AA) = 1.51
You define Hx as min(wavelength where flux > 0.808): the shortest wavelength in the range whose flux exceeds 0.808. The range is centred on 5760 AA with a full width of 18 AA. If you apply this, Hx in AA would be 5757.41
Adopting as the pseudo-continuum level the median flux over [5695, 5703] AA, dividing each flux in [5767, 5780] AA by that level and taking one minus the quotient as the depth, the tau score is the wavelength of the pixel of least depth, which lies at 5776.00 AA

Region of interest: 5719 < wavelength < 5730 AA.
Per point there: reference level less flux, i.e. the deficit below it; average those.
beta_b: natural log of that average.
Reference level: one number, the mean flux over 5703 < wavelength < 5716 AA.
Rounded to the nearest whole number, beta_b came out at -4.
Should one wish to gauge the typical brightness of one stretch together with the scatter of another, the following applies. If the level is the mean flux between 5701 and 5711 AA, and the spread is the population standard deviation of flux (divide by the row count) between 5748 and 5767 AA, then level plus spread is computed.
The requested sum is 0.94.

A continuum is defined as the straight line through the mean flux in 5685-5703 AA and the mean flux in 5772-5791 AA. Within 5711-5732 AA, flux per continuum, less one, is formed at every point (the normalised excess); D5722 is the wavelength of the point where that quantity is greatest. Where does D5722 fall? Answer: 5728.32 AA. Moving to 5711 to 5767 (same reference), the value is 5736.24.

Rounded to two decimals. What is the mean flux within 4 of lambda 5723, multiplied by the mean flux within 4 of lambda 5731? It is 0.67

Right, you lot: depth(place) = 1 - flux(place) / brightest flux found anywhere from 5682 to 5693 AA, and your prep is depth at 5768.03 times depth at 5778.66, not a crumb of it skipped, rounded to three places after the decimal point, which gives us 0.010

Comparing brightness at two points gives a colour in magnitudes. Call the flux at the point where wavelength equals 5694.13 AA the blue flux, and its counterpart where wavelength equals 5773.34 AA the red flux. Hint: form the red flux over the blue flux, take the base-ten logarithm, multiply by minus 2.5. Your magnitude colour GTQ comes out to 0.26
